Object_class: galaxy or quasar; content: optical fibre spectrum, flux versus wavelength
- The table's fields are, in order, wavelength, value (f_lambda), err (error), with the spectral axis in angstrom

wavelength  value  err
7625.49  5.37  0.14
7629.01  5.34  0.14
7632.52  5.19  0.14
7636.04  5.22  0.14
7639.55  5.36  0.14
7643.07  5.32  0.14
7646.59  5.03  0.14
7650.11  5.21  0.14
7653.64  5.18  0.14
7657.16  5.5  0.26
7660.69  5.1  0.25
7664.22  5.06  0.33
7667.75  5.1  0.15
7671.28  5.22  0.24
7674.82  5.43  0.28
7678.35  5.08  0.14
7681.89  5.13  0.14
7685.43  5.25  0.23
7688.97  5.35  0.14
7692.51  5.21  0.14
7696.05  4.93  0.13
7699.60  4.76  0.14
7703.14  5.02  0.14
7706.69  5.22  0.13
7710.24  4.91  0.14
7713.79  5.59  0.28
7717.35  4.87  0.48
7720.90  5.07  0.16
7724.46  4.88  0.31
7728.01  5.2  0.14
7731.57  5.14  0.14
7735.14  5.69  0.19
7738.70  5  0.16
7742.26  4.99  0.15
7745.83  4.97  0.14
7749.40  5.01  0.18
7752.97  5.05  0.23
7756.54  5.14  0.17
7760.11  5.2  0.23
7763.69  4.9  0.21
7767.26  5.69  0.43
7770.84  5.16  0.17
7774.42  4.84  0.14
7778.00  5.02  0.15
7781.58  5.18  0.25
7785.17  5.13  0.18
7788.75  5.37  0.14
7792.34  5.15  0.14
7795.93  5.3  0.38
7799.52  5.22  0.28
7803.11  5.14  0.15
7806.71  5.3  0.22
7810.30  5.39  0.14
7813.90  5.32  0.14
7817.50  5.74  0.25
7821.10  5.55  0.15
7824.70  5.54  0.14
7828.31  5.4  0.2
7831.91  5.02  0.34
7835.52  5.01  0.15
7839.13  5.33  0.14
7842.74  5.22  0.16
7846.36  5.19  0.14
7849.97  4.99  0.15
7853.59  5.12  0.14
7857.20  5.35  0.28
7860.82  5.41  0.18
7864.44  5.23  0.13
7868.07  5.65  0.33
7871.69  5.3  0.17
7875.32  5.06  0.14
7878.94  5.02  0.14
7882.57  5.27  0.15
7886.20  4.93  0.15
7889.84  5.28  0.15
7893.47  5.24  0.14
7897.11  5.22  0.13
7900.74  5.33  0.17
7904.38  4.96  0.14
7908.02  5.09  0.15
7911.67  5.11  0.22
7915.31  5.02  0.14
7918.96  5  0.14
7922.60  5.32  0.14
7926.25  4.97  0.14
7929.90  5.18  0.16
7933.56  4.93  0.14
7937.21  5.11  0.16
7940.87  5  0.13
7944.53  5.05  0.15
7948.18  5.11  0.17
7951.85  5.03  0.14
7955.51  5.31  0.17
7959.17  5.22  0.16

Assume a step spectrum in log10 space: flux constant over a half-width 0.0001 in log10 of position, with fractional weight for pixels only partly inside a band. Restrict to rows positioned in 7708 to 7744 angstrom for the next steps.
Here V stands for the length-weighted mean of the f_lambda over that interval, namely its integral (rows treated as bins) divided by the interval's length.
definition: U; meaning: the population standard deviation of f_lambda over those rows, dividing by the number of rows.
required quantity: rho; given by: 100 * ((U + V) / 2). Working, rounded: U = 0.27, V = 5.14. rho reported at 270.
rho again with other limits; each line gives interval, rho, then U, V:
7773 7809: 266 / 0.15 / 5.17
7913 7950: 259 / 0.11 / 5.07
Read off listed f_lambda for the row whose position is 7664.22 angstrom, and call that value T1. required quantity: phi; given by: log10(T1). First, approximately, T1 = 5.06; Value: 0.704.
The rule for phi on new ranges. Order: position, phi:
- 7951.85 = 0.702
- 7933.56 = 0.693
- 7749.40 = 0.700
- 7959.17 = 0.718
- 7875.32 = 0.704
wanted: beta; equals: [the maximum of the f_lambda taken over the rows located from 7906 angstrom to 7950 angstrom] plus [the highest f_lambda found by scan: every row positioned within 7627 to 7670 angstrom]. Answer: 10.82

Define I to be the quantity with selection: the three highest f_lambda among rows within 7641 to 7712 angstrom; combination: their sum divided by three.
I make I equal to 5.43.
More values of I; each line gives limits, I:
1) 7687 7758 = 5.54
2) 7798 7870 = 5.65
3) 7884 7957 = 5.32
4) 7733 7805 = 5.58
